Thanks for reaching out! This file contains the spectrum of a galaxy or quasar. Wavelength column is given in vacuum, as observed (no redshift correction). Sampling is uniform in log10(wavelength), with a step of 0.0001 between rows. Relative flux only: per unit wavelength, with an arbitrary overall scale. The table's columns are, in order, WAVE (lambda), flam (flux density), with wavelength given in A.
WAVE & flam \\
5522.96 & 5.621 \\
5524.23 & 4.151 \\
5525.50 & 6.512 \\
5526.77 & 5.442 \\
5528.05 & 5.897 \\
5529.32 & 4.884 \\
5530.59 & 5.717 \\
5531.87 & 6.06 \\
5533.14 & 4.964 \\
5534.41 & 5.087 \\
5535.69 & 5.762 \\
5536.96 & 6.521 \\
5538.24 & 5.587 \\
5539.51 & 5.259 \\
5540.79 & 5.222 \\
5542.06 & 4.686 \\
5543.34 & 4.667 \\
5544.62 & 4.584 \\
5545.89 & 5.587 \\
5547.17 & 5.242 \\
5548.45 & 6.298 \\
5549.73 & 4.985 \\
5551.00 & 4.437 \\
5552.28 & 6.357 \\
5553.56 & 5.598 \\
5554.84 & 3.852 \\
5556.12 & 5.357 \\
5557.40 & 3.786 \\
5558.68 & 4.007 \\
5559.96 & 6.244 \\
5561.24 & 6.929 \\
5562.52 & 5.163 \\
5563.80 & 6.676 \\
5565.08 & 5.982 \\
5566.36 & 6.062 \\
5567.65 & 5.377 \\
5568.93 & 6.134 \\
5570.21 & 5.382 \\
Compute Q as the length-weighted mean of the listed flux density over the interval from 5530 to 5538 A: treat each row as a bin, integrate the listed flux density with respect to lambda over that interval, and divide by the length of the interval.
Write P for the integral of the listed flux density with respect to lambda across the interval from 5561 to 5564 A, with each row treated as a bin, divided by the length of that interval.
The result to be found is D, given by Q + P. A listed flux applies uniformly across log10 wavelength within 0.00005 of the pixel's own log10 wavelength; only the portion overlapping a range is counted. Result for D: 11.8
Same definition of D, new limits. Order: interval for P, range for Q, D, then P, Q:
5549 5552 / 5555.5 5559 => 9.4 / 5.0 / 4.4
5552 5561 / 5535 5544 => 10.4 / 5.1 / 5.4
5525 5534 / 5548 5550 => 11.3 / 5.6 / 5.7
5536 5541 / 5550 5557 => 10.8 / 5.7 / 5.1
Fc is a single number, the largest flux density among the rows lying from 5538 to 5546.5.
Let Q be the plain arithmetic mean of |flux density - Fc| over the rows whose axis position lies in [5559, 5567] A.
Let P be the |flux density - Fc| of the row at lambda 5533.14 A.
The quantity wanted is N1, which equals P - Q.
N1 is -0.1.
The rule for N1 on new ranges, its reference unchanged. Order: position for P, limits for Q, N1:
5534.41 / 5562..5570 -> 0.0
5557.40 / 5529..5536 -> 1.4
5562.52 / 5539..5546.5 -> -0.2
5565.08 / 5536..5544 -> -0.2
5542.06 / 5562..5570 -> 0.4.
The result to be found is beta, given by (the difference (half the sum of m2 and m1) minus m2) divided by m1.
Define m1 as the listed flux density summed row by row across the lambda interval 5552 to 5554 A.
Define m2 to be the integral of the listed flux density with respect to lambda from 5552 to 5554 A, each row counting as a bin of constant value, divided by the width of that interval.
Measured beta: 0.25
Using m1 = 12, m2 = 5.9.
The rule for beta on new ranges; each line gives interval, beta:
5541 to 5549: 0.42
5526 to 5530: 0.33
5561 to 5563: 0.25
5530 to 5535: 0.37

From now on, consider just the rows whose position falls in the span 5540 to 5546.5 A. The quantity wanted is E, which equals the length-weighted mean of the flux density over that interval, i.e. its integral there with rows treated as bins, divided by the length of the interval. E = 4.95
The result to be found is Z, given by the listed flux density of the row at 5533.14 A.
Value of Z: 4.964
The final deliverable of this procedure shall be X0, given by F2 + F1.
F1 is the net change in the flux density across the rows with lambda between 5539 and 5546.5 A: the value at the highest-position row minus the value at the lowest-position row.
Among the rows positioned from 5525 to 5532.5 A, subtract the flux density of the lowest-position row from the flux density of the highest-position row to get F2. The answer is -0.1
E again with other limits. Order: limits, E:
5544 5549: 5.42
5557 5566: 5.61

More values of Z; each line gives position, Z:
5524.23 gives 4.151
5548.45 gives 6.298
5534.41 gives 5.087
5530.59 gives 5.717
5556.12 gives 5.357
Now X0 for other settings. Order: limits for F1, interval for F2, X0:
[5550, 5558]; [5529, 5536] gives 0.2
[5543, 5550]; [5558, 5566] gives 2.3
